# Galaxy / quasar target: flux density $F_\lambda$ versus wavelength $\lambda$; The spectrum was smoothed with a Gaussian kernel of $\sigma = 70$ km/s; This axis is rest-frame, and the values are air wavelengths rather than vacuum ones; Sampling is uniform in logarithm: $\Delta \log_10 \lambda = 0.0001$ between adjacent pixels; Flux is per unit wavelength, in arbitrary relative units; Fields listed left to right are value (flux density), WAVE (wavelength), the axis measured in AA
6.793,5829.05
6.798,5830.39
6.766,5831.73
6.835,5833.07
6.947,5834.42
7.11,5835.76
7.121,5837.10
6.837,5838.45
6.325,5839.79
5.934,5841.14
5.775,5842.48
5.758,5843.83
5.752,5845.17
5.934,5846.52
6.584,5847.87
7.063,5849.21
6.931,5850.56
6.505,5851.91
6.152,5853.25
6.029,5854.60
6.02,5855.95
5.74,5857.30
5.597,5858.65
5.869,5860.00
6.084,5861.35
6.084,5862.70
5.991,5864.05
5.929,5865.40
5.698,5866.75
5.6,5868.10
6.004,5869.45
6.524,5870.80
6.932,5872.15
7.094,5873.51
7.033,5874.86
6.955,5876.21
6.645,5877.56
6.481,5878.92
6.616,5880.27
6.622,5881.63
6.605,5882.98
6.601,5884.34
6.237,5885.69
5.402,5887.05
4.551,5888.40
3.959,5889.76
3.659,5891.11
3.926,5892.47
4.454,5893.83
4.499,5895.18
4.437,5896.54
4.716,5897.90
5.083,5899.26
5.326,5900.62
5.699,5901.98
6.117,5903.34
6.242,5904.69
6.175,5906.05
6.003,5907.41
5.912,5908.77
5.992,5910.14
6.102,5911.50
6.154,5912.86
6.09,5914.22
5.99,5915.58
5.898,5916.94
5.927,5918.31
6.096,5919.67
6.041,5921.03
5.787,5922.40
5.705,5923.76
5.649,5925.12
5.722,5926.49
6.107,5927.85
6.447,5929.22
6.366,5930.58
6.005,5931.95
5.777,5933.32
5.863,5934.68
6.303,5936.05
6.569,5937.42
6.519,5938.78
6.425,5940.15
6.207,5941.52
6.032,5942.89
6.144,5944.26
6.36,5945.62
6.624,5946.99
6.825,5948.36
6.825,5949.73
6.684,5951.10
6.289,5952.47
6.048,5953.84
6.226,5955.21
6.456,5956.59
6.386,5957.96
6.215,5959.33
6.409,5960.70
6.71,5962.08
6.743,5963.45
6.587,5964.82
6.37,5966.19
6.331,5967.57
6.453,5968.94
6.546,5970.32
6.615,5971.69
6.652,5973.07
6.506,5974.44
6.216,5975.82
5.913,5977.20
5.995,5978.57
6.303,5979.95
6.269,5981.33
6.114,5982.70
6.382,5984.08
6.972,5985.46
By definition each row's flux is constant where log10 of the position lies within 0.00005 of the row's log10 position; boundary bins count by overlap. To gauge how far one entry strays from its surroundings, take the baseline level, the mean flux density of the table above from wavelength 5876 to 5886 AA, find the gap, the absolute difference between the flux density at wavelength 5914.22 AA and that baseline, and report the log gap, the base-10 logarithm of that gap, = -0.30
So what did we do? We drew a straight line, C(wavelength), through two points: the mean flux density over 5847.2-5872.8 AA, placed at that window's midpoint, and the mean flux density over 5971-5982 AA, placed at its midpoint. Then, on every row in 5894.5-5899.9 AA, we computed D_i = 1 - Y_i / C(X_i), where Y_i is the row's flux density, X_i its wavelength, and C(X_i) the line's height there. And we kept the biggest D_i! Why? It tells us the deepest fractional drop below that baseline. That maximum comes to 0.286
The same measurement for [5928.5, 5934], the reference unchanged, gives 0.077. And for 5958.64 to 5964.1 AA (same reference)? 0.012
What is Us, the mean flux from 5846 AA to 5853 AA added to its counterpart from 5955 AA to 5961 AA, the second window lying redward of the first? 12.94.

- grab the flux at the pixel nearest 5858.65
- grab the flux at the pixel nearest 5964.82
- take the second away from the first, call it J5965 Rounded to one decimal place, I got -1.0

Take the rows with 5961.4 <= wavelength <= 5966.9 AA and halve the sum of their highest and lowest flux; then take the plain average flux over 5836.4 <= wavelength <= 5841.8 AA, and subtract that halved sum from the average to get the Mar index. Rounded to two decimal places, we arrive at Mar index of 0.00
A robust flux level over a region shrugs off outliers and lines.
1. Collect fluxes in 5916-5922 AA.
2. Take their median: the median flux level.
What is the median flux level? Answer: 5.98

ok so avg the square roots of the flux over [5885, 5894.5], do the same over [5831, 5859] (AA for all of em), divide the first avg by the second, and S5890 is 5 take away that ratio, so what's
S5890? 4.15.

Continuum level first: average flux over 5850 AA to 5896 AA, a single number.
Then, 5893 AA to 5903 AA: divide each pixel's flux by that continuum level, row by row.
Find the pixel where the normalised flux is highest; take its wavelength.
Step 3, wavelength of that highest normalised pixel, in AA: 5901.98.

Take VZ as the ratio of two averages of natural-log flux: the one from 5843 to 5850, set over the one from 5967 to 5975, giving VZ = 0.97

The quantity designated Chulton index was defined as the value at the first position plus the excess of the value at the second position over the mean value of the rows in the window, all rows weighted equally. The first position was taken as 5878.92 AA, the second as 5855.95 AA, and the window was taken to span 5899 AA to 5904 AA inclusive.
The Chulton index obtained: 6.9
